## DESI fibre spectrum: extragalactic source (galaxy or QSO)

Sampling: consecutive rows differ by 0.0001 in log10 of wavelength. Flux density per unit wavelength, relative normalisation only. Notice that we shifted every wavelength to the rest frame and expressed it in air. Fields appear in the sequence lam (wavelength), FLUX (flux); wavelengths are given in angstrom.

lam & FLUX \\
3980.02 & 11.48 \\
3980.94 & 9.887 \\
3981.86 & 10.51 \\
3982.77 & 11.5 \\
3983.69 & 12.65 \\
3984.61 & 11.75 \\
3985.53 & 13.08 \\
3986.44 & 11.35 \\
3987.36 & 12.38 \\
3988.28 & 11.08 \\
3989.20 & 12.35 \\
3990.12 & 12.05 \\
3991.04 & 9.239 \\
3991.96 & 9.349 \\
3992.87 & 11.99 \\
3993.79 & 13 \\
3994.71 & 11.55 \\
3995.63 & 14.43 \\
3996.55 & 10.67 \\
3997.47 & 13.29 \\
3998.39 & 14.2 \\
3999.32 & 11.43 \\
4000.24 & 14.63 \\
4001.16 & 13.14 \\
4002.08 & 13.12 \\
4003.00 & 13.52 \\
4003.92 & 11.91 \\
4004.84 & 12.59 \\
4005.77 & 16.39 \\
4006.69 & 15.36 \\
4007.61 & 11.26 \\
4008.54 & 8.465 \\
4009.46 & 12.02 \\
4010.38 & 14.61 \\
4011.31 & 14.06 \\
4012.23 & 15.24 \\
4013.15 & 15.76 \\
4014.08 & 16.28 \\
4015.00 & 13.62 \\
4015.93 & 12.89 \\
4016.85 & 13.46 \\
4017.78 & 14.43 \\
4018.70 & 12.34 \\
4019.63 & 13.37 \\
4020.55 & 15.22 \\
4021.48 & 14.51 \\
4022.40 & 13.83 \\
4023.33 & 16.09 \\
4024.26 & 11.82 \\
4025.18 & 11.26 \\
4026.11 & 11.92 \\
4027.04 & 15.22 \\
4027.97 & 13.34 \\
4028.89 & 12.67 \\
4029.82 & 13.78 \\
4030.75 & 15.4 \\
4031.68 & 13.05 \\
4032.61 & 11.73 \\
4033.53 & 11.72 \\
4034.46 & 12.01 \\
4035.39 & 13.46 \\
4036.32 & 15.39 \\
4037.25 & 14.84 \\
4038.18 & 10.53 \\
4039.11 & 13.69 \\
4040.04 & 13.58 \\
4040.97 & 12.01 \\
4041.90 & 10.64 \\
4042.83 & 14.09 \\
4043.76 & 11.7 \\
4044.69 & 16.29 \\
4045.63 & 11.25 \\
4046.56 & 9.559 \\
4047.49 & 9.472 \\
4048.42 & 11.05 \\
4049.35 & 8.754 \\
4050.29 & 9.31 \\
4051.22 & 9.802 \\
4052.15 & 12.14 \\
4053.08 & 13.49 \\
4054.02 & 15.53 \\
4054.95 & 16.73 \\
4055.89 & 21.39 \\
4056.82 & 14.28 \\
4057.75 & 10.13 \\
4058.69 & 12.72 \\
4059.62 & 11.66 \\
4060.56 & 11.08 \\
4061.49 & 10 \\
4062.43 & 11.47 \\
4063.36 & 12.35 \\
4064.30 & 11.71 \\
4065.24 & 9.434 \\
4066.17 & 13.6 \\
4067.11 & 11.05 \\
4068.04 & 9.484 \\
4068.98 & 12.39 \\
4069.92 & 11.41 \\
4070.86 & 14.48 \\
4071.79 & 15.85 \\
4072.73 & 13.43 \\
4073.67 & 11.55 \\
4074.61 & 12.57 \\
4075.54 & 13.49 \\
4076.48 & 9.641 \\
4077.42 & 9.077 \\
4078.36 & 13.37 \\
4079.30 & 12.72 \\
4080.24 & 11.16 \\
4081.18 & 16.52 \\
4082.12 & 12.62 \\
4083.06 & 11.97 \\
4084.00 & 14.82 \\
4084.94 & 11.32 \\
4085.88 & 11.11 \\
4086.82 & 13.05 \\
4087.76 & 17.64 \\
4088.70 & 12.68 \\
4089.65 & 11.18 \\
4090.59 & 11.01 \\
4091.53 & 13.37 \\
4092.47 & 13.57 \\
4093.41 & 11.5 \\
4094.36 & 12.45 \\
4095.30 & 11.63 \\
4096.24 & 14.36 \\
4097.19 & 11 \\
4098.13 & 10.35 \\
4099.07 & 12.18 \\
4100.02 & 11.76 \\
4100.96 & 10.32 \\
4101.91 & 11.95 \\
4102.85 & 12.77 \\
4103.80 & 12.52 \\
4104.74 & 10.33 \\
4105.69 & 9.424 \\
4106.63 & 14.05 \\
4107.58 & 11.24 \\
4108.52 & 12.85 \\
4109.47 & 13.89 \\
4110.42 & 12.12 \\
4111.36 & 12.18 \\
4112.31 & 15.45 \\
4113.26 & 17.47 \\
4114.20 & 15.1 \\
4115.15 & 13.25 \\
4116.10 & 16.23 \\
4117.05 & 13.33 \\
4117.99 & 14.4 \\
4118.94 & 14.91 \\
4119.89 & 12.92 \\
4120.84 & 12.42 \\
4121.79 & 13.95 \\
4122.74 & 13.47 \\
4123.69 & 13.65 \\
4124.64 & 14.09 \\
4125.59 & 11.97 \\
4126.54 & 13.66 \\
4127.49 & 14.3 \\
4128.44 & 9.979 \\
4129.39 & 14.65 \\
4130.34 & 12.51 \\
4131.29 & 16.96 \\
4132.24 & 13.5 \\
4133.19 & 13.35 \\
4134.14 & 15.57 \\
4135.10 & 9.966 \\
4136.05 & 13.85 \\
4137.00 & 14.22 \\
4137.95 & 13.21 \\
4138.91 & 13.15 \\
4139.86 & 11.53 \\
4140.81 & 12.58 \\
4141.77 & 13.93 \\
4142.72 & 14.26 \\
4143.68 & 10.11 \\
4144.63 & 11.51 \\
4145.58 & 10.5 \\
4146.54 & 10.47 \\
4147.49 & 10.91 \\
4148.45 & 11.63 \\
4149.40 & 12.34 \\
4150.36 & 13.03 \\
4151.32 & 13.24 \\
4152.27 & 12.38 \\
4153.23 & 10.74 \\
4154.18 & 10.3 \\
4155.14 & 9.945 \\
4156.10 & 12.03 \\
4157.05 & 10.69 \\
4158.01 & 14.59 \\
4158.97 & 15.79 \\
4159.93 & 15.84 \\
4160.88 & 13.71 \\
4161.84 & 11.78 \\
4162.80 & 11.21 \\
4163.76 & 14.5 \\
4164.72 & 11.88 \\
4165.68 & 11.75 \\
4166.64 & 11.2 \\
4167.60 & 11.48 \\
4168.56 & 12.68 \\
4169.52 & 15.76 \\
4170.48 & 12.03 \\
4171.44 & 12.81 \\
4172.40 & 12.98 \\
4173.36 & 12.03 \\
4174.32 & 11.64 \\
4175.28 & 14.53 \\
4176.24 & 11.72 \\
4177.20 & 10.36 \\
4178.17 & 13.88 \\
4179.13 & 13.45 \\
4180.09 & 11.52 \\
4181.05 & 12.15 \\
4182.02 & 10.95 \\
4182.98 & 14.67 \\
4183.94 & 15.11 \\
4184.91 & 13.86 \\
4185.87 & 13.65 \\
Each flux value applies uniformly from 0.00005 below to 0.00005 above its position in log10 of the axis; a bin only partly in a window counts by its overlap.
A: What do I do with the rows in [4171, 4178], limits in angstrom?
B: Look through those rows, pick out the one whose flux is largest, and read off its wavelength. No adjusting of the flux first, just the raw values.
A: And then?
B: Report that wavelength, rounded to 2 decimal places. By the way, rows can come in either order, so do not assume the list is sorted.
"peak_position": 4175.28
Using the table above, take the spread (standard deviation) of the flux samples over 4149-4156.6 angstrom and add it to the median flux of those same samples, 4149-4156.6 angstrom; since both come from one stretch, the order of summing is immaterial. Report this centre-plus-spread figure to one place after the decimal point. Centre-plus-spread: 13.4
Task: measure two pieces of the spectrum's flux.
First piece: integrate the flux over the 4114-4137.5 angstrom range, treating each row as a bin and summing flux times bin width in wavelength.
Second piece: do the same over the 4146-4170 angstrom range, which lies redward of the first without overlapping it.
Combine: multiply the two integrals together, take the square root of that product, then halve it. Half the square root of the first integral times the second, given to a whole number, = 155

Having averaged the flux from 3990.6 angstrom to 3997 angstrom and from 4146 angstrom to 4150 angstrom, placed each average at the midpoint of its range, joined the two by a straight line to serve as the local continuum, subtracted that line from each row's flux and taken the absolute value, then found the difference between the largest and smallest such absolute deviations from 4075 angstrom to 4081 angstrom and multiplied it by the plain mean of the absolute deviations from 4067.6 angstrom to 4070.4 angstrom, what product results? 2.0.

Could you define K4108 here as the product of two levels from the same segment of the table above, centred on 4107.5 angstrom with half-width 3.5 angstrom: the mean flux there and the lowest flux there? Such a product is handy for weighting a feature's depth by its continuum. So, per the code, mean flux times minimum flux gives 113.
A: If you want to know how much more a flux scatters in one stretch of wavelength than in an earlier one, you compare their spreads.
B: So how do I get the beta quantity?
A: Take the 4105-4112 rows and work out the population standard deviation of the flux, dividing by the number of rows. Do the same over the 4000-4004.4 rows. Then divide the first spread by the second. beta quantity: 1.7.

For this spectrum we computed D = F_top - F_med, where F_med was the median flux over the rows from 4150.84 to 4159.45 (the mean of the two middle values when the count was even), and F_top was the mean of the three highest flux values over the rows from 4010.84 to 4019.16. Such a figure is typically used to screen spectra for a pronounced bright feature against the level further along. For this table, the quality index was 3.7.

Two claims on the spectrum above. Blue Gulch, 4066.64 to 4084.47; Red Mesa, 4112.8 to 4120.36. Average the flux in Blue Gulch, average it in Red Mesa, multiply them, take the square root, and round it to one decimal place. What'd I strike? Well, 13.6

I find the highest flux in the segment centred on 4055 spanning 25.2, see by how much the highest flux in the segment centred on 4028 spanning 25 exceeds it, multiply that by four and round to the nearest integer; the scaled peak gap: -21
